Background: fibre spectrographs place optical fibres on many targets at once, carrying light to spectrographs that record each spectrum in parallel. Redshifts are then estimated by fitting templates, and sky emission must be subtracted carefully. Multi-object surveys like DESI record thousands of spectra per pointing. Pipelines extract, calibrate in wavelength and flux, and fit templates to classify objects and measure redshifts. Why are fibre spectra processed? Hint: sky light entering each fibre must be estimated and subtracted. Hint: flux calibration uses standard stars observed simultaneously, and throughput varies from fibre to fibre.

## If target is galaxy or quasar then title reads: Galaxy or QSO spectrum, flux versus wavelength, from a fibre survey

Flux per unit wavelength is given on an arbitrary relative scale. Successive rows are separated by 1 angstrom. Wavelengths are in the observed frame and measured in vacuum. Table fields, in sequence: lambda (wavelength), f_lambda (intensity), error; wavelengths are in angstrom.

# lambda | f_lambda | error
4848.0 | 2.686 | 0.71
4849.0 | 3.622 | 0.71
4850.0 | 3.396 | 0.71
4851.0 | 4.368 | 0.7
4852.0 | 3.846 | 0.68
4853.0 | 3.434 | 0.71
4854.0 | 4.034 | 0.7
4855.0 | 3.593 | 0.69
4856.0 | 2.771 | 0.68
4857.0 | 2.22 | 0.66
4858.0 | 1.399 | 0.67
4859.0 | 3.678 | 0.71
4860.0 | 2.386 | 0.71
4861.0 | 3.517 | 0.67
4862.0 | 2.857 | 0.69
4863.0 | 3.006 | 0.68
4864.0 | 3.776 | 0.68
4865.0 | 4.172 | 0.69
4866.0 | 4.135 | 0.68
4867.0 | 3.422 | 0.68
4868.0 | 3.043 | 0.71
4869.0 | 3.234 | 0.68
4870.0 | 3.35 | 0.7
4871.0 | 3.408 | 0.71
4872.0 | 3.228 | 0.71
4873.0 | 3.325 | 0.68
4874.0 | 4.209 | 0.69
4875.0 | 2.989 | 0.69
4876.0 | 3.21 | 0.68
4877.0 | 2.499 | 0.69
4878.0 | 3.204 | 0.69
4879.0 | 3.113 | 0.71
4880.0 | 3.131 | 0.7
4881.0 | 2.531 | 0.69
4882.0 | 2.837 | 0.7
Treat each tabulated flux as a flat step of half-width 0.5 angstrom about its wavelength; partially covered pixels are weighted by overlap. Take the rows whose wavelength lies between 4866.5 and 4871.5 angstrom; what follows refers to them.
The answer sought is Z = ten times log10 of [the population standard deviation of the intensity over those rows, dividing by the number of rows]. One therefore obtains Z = -9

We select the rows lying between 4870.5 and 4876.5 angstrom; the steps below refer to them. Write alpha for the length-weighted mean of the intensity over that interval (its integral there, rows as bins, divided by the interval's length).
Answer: 3.39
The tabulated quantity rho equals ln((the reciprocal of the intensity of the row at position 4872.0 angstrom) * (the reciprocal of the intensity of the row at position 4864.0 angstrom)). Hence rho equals -2.5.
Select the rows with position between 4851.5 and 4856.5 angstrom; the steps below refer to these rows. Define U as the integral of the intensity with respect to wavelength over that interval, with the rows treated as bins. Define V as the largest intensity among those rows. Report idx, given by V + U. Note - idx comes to 21.7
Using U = 17.7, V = 4.034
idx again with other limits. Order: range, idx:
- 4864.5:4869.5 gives 22.2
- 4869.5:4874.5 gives 21.7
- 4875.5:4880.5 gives 18.4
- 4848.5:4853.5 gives 23.0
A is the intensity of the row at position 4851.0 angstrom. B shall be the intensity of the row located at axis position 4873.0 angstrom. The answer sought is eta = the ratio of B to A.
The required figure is 0.76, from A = 4.368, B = 3.325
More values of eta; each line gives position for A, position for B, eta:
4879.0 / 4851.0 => 1.40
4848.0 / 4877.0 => 0.93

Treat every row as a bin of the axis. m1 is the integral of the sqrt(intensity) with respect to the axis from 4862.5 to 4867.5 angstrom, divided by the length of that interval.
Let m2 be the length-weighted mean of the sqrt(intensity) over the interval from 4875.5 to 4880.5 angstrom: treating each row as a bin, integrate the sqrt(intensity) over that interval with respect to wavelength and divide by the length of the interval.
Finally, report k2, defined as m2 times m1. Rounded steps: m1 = 1.92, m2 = 1.74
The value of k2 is 3.3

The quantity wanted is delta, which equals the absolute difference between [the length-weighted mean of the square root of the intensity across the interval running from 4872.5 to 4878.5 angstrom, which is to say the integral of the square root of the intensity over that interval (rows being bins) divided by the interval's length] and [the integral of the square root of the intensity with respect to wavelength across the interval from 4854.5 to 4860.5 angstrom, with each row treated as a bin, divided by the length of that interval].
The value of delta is 0.18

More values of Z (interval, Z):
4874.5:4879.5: -6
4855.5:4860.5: -1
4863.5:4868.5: -4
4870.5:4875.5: -4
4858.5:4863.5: -3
